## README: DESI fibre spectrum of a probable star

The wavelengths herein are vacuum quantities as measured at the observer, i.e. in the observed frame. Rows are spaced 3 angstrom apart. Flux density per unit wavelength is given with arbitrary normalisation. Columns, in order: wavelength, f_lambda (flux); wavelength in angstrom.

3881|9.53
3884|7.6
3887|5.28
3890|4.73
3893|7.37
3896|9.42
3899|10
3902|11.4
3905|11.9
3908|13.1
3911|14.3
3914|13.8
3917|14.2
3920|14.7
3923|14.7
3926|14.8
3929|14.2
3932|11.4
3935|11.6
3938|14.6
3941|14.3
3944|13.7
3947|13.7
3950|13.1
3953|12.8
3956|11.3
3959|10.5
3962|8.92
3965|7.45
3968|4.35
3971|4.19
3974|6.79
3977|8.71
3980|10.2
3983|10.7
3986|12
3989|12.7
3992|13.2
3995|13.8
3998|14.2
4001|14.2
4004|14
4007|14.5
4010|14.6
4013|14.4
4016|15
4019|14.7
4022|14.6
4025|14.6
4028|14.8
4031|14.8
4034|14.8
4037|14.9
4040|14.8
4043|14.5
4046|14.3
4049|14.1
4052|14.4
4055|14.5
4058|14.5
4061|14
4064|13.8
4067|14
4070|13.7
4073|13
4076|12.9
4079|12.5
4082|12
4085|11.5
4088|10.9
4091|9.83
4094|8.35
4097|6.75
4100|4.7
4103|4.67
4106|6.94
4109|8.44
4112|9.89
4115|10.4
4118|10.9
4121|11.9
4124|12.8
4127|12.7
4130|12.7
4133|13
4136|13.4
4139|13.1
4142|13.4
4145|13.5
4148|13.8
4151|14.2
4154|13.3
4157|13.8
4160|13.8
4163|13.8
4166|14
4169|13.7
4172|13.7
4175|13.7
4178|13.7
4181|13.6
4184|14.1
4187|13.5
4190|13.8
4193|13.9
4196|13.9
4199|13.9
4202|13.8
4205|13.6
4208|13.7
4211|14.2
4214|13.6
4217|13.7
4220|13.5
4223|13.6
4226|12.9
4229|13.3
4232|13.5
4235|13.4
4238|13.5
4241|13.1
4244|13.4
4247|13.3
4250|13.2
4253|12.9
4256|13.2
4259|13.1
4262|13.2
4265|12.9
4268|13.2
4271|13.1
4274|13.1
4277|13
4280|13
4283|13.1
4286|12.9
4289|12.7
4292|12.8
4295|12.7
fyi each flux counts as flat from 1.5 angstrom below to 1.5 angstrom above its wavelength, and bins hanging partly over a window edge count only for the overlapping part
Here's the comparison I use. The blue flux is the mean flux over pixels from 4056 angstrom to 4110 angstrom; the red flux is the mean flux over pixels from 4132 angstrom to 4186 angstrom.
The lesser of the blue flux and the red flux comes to 10.7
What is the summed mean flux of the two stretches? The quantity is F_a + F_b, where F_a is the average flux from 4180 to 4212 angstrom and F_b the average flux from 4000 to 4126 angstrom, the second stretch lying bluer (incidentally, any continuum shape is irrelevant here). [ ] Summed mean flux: 26.3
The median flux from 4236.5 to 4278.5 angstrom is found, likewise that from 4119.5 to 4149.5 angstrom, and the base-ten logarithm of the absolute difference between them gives -1.0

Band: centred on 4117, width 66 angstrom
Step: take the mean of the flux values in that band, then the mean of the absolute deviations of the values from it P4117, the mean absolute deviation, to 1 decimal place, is 2.3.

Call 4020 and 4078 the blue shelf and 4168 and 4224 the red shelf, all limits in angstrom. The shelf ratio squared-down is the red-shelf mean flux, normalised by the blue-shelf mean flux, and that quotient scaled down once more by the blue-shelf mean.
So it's 0.068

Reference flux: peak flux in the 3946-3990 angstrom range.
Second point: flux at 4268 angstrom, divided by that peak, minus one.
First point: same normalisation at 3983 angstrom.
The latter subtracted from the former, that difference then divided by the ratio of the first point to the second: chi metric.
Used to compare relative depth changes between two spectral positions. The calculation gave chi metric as 0.03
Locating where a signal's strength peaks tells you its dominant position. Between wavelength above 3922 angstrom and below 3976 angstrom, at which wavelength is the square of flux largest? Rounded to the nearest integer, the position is 3926 angstrom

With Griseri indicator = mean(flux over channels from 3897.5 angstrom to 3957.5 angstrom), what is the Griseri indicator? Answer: 13.2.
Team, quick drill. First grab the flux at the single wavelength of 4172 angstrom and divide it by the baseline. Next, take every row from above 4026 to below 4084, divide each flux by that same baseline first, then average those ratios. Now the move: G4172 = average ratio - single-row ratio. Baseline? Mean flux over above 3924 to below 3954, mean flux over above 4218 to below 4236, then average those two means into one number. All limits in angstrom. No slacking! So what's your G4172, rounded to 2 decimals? 0.02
